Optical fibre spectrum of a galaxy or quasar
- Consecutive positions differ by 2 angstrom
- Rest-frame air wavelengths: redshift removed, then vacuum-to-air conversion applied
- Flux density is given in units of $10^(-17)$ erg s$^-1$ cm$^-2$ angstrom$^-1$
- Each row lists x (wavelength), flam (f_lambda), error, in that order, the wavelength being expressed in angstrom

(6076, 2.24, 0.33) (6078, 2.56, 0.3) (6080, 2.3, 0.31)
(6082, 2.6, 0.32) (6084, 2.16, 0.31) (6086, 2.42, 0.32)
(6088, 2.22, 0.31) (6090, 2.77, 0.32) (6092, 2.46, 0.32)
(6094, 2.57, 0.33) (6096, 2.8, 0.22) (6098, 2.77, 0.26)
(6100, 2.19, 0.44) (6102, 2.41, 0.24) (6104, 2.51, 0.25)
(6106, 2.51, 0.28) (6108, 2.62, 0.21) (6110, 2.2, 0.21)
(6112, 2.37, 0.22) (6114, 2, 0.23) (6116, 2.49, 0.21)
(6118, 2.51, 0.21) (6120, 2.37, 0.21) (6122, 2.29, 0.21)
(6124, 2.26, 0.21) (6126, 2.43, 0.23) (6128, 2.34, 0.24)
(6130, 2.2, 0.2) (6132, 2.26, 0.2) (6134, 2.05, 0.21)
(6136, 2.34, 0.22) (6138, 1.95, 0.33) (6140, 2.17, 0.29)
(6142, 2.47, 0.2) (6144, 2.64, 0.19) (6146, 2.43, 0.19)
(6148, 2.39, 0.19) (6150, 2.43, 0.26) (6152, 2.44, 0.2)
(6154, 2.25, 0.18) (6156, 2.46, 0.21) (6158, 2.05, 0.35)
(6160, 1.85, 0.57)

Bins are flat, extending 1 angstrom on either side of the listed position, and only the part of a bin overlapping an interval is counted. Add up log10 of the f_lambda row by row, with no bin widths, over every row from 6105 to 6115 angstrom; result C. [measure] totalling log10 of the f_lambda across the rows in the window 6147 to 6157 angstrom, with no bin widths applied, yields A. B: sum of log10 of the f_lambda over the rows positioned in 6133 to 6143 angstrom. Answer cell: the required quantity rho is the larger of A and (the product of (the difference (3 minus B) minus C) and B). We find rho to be 1.89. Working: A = 1.89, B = 1.70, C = 1.84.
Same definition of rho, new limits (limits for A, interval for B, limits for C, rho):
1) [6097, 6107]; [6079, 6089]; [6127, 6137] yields 1.96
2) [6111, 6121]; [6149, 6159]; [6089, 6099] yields 1.85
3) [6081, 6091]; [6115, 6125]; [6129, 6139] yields 1.92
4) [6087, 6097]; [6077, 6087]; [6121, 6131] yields 2.04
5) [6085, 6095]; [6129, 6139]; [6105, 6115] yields 1.97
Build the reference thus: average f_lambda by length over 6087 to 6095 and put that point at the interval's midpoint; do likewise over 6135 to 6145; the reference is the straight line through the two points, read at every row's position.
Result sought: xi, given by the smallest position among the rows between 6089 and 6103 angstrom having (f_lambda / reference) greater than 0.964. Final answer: 6090 angstrom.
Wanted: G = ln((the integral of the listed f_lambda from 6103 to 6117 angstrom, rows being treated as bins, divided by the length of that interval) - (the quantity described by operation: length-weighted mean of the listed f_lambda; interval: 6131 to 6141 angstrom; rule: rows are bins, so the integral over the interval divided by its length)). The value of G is -1.46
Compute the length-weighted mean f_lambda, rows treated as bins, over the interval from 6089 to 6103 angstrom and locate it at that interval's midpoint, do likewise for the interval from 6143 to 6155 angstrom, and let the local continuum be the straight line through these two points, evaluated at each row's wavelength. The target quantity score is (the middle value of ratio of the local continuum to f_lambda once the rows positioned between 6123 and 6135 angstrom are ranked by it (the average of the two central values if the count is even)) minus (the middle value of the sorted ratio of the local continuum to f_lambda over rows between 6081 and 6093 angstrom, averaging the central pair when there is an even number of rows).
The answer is 0.04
